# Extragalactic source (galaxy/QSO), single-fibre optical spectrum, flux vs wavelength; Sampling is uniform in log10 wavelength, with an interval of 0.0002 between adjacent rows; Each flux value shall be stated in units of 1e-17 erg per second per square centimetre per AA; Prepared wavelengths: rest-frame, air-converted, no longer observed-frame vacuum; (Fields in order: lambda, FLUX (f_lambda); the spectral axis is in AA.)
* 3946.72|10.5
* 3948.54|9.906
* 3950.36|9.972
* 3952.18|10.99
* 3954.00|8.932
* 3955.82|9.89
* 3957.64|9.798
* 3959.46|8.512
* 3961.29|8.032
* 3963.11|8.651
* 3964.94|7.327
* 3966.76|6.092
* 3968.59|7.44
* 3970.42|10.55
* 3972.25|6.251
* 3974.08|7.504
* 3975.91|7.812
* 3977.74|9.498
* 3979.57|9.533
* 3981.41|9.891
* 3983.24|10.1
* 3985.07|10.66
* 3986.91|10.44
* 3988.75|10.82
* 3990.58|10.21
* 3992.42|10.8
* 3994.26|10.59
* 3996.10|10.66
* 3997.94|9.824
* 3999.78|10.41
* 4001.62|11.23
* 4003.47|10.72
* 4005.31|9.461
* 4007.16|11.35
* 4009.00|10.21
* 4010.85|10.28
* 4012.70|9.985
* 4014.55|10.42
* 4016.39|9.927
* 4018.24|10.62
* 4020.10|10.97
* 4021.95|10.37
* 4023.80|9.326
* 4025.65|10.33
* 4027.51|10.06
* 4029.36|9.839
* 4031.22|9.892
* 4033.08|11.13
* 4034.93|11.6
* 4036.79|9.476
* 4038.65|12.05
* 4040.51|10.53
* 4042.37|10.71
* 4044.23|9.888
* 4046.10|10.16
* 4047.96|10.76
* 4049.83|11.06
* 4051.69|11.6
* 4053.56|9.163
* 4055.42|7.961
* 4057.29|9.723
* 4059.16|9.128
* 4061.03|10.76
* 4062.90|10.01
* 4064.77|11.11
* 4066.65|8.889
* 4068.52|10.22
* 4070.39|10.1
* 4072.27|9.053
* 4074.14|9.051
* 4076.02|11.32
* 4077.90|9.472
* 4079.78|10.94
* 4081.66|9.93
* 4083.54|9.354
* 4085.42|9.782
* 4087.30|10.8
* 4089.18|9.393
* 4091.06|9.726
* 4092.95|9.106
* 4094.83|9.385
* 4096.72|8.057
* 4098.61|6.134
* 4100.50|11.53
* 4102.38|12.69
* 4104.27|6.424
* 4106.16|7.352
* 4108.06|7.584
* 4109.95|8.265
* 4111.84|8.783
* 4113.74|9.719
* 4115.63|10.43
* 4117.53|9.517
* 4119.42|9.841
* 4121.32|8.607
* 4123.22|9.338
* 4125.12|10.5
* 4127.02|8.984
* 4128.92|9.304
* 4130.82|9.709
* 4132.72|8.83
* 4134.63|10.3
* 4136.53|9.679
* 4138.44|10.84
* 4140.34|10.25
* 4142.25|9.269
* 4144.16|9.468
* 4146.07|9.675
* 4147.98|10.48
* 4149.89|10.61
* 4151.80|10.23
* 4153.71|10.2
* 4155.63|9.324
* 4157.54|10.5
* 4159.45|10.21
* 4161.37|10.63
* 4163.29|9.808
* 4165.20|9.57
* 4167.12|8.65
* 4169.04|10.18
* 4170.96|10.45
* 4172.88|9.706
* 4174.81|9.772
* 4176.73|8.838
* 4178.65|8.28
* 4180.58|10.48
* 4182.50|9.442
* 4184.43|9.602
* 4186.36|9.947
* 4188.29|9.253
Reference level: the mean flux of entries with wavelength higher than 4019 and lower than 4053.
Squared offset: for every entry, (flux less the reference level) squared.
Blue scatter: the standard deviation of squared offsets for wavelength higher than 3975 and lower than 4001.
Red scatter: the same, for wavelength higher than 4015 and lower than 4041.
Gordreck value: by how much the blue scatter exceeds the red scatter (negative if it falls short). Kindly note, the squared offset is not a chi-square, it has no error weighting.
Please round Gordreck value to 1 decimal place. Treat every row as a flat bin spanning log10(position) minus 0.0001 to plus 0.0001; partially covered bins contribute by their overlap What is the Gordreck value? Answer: 1.2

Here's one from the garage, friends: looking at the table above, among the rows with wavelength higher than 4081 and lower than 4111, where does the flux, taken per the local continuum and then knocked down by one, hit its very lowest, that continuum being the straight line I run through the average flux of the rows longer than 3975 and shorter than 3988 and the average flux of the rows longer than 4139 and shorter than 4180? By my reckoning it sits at 4098.61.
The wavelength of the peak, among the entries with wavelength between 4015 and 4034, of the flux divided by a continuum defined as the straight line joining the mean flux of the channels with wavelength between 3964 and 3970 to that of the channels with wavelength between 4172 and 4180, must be 4020.10 AA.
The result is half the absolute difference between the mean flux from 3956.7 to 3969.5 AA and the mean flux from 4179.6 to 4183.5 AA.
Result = 1.0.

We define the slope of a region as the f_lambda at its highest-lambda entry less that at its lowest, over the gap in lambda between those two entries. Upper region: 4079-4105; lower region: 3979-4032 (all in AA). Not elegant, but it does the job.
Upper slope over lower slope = -27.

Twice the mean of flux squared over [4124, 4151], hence 195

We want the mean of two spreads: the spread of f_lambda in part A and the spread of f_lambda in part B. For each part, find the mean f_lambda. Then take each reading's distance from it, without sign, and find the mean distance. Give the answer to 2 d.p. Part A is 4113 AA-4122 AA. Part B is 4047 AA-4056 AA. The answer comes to 0.84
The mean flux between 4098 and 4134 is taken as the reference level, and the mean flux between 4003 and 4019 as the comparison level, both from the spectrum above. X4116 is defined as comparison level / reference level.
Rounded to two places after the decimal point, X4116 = 1.13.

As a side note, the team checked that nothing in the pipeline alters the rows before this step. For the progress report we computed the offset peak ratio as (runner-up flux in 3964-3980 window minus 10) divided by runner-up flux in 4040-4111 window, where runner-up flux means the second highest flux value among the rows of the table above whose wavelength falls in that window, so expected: -0.040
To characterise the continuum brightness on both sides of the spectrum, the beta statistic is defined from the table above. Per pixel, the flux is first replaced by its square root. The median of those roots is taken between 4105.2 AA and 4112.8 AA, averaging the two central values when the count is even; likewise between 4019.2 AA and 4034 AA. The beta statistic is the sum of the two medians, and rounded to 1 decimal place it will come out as 6.0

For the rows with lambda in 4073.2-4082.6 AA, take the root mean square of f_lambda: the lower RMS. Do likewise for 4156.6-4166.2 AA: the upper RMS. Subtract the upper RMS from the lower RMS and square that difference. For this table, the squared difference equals 0.00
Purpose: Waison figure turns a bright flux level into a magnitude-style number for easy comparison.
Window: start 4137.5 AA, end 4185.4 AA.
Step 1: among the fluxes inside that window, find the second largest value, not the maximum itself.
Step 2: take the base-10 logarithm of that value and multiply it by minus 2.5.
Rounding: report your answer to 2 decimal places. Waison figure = -2.57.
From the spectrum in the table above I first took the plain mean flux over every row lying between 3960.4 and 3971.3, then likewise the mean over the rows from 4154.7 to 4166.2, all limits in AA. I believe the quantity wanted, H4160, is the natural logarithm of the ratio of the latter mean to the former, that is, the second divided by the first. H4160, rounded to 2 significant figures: 0.22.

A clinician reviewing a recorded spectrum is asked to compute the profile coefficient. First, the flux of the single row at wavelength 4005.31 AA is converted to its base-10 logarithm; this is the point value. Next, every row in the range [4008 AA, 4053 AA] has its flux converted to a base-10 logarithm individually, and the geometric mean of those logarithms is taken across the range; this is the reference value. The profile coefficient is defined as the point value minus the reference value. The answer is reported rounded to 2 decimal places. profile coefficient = -0.04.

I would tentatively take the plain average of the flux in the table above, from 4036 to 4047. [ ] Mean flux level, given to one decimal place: 10.5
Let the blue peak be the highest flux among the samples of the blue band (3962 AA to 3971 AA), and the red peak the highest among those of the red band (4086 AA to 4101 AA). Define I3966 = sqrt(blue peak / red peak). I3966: 0.96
